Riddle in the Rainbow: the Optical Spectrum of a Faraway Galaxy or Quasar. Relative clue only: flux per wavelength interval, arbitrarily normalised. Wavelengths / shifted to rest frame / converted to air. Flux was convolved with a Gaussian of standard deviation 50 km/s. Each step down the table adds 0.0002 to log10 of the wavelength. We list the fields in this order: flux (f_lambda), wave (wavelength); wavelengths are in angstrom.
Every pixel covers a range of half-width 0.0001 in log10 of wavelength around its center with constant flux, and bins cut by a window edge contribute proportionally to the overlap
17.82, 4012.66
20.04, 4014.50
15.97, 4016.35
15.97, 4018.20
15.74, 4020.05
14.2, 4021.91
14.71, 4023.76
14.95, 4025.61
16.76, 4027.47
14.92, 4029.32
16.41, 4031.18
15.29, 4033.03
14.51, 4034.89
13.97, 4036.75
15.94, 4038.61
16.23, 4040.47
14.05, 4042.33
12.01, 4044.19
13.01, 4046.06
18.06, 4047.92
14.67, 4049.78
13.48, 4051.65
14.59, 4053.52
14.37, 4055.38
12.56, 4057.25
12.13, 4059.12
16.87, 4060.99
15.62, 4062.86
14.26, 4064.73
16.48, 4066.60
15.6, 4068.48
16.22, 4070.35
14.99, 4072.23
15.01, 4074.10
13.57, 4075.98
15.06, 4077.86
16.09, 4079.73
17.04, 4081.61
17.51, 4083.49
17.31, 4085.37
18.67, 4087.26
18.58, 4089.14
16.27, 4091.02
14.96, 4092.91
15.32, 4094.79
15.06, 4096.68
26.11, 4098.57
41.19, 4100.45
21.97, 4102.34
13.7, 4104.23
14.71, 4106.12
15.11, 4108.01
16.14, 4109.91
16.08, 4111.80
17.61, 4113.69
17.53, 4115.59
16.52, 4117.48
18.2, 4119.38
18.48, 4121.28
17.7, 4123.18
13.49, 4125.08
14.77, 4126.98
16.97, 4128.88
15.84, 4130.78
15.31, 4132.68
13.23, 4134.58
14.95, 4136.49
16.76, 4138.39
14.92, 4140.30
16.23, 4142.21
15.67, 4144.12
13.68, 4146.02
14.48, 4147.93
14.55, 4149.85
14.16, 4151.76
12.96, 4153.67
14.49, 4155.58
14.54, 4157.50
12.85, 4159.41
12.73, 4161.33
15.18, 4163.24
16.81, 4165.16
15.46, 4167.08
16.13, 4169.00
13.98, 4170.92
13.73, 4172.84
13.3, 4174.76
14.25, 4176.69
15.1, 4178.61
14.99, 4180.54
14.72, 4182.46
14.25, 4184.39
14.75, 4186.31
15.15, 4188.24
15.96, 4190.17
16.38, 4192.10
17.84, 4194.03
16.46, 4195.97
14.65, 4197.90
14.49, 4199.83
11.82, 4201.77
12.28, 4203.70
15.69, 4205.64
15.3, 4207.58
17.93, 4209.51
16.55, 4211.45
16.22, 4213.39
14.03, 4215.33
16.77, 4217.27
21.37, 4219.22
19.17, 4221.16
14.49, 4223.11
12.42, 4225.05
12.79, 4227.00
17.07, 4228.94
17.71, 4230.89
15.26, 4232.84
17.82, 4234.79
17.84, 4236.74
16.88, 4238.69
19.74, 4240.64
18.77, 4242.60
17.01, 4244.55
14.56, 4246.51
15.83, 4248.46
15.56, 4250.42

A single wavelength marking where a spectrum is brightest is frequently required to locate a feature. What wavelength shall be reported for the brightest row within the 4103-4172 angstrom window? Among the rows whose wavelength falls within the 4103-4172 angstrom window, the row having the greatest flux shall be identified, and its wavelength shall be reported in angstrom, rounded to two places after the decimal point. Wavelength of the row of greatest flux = 4121.28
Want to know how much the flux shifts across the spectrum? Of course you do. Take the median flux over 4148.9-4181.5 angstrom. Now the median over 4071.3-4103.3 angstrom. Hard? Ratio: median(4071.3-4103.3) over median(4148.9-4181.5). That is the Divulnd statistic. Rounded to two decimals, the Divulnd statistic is 1.12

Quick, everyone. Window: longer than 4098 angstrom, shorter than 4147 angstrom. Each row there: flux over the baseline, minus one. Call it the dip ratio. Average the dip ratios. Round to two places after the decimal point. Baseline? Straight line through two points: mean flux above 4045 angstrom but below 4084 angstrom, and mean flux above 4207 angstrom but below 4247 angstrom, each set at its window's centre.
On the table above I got 0.11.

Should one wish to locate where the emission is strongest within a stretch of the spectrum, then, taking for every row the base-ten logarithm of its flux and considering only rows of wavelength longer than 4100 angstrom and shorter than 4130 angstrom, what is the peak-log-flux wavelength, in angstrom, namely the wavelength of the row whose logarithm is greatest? 4100.45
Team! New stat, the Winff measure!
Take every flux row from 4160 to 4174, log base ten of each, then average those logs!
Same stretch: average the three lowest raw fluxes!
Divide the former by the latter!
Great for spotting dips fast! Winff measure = 0.087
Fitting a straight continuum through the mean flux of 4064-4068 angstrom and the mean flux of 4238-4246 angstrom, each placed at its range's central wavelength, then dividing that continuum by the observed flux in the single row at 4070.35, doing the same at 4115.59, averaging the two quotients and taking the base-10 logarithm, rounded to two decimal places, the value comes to -0.03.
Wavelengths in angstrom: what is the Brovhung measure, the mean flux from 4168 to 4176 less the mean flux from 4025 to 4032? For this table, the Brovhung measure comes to -1.5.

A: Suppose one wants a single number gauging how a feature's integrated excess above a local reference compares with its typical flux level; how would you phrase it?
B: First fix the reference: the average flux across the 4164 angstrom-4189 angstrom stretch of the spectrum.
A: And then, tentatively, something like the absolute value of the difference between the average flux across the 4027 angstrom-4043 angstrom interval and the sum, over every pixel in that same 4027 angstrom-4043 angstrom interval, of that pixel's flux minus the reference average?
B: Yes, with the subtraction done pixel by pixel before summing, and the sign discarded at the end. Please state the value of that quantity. 11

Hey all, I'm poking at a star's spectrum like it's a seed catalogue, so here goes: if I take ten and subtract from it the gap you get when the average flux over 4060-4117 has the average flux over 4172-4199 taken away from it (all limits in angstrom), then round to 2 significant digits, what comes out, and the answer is 7.8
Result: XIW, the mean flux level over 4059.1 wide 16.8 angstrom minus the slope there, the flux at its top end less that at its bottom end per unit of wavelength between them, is 14.3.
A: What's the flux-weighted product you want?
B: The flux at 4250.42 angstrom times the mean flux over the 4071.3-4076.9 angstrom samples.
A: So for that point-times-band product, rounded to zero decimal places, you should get 226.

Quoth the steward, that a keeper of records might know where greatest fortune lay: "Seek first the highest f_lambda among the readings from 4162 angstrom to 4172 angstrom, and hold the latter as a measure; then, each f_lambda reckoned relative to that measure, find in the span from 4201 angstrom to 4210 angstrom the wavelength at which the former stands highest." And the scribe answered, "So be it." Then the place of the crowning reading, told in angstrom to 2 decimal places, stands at 4209.51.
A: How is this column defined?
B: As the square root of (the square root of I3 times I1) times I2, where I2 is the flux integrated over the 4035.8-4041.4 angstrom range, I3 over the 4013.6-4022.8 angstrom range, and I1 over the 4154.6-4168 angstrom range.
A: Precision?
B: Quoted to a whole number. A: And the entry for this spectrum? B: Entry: 122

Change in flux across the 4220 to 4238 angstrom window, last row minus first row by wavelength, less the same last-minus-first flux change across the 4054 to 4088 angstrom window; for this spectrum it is -5.6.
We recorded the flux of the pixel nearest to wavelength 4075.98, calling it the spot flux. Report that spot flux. 13.57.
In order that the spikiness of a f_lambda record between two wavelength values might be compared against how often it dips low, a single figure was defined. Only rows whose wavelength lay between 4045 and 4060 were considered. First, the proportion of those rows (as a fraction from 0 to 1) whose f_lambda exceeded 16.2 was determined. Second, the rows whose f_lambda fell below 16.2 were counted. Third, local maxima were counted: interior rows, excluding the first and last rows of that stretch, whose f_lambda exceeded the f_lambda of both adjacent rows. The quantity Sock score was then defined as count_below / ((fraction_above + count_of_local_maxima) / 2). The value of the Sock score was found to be 6.6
